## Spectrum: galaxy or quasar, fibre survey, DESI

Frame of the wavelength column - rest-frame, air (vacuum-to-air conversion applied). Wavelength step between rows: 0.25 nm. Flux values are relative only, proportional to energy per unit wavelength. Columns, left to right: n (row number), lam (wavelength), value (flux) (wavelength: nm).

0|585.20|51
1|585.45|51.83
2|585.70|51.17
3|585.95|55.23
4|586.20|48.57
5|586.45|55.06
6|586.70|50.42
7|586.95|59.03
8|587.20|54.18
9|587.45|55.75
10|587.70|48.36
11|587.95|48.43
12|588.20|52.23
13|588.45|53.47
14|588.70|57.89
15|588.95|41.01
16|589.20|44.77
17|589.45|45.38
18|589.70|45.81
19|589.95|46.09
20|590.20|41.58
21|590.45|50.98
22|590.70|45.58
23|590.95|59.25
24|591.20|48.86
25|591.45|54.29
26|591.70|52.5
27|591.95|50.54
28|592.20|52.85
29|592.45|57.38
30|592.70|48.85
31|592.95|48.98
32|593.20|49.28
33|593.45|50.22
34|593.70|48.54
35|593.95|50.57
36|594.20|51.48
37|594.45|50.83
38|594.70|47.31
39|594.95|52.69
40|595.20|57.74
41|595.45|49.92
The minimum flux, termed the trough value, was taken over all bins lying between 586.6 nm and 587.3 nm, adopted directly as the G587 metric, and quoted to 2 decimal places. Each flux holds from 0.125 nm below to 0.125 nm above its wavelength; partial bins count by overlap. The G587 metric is 50.42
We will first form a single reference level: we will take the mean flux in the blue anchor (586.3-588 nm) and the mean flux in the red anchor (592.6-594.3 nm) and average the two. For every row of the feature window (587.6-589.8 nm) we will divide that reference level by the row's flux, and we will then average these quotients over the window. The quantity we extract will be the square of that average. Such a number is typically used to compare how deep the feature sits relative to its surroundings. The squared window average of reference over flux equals 1.14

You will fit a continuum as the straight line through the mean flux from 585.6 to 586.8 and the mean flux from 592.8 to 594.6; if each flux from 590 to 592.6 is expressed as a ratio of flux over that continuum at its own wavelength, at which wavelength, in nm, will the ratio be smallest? 590.20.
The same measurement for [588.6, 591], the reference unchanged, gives 588.95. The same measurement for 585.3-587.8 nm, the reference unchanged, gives 586.20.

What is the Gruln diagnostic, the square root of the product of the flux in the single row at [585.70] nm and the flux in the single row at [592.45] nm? 54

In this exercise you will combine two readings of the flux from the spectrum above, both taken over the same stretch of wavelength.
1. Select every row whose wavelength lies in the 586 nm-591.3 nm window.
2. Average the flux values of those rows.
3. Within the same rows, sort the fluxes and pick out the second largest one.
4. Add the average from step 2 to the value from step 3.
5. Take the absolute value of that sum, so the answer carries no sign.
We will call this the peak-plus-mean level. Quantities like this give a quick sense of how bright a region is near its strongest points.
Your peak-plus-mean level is 109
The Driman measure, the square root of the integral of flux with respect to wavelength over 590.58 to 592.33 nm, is 9.54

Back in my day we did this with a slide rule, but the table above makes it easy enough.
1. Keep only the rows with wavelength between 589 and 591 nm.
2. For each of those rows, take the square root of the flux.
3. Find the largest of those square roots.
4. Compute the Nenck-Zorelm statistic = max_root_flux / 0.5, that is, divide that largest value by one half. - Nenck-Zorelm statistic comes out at 15.4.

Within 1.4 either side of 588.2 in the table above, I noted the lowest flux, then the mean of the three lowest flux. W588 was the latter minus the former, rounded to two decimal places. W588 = 2.71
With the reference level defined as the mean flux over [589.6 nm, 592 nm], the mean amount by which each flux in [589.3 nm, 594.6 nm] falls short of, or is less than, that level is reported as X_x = -0.4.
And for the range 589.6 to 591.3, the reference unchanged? 1.2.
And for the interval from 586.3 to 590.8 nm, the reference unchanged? -0.2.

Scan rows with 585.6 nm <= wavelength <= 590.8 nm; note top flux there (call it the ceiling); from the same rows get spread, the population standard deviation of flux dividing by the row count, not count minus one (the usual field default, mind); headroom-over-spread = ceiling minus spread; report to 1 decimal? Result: 54.0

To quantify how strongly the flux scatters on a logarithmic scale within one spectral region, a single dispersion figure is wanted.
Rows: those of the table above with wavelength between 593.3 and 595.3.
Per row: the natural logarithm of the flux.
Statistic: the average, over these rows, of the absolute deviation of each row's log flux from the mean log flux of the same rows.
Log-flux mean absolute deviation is 0.040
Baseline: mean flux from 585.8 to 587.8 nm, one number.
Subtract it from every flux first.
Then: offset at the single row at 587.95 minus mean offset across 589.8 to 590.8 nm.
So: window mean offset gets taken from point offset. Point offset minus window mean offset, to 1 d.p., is 2.4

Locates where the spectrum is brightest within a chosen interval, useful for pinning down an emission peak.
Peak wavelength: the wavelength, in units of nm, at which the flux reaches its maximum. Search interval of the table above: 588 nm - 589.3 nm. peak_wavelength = 588.70 nm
